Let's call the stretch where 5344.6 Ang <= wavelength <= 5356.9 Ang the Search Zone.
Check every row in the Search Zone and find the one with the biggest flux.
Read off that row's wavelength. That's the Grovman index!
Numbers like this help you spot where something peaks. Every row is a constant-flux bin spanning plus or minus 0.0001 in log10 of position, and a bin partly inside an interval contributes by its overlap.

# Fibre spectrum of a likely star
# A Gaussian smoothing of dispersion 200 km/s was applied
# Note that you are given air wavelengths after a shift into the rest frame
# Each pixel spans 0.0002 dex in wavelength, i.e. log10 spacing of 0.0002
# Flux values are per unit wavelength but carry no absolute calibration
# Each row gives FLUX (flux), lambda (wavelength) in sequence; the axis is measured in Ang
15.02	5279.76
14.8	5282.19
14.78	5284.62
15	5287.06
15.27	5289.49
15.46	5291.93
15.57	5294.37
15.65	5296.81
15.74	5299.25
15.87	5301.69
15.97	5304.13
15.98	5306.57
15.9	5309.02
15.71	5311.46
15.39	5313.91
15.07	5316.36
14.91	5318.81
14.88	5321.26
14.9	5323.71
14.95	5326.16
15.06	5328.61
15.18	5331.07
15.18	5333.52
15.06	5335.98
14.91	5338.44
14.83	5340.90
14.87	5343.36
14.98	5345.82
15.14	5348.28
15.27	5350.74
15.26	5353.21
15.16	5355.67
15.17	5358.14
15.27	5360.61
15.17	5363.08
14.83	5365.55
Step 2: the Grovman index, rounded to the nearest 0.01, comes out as 5350.74 Ang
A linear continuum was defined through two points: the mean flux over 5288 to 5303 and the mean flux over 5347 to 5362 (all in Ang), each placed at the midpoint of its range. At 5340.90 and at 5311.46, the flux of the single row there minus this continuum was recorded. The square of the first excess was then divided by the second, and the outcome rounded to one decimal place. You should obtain 1.0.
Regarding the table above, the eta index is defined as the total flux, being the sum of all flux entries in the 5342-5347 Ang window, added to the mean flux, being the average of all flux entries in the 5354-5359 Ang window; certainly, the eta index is 45.0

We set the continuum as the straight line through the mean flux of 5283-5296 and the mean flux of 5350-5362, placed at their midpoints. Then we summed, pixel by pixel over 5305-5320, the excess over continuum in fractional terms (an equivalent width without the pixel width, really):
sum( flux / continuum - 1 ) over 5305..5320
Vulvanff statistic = 0.11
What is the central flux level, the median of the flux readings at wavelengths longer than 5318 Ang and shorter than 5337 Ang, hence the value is 15.0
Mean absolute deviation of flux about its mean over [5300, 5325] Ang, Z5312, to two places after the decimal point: 0.43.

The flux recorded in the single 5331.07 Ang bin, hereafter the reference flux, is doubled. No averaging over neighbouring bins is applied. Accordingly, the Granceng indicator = 30.4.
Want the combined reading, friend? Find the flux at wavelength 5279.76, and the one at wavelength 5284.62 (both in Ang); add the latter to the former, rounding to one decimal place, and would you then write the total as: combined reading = 29.8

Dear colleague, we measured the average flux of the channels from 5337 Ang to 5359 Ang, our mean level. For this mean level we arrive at 15.1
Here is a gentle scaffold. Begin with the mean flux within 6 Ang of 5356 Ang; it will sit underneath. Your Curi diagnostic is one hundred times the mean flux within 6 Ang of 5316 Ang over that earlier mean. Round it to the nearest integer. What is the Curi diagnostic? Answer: 100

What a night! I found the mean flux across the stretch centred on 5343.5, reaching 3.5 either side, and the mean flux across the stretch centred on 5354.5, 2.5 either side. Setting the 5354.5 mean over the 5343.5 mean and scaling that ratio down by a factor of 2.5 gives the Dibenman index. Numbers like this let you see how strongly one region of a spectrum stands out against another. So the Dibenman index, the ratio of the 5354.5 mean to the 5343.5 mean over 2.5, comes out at 0.409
